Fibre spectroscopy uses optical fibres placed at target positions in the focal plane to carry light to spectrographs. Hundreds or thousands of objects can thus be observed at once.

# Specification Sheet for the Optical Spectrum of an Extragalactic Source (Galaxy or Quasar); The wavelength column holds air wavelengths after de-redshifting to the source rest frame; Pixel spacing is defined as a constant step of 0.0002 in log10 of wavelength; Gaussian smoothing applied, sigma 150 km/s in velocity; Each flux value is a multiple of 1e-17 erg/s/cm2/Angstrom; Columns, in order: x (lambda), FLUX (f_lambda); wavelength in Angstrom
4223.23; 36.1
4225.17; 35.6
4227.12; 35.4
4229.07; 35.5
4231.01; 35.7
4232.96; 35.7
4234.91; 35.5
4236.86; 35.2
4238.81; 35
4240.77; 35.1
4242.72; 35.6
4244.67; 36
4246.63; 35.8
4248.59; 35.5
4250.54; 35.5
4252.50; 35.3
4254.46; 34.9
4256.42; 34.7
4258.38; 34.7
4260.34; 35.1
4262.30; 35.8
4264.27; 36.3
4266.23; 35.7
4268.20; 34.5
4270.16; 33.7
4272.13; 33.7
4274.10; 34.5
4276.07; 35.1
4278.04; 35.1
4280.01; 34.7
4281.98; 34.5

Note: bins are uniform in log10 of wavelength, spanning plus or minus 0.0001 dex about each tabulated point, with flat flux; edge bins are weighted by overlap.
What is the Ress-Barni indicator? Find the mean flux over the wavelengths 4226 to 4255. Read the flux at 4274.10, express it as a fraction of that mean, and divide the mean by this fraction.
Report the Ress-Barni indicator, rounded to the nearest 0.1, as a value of 36.4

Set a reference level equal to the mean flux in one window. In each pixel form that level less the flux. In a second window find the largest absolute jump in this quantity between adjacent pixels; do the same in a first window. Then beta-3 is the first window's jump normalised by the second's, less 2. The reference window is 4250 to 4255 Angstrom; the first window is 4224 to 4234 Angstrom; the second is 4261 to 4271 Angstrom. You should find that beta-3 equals -1.83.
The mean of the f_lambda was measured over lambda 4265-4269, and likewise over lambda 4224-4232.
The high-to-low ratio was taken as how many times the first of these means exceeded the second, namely 0.99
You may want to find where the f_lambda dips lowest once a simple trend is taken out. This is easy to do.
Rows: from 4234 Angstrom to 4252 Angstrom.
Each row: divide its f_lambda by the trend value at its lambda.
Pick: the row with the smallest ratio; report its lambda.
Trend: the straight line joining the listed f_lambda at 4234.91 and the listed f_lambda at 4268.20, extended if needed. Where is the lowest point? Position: 4238.81 Angstrom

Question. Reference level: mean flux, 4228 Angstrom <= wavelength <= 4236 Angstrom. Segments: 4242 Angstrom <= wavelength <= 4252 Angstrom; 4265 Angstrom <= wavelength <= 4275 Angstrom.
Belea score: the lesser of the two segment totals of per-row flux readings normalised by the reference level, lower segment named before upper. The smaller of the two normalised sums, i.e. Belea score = 4.83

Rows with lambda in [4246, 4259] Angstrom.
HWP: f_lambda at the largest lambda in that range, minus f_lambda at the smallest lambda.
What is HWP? -1.1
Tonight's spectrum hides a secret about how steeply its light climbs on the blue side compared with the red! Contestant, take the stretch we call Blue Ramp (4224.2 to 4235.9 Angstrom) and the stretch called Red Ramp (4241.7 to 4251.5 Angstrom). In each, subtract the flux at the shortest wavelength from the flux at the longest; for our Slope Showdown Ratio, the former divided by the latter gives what 1.00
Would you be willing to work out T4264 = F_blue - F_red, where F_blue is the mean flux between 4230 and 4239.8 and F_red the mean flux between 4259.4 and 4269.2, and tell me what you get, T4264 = -0.06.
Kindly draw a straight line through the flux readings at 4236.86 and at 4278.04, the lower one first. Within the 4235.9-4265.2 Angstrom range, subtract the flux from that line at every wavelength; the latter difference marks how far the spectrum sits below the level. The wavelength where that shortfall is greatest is 4256.42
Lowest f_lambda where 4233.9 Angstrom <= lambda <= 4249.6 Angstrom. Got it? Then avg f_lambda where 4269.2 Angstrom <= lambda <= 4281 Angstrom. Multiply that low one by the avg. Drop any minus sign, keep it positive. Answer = 1206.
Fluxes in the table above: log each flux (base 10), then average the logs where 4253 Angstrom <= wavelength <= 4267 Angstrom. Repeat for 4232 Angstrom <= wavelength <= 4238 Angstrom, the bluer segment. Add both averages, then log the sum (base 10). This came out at 0.491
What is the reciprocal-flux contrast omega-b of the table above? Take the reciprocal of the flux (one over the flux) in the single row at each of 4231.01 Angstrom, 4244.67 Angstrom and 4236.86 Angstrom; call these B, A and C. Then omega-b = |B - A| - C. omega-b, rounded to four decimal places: -0.0282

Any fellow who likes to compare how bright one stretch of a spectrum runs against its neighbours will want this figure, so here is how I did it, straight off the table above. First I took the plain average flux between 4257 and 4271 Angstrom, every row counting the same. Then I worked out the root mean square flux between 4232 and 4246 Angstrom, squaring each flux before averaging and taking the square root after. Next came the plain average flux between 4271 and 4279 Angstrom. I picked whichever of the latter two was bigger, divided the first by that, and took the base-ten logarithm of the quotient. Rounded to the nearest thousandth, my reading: -0.004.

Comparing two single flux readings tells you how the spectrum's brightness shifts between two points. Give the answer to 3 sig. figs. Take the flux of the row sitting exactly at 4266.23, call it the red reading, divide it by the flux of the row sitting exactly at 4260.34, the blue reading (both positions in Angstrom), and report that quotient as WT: 1.02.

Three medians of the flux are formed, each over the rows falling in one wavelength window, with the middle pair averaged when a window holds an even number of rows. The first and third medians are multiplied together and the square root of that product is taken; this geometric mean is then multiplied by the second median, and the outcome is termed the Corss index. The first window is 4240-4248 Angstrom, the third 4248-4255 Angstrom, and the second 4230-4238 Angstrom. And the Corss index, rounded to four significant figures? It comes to 1266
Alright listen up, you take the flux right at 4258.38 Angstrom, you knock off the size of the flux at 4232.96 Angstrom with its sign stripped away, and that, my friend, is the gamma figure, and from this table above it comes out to -1.0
